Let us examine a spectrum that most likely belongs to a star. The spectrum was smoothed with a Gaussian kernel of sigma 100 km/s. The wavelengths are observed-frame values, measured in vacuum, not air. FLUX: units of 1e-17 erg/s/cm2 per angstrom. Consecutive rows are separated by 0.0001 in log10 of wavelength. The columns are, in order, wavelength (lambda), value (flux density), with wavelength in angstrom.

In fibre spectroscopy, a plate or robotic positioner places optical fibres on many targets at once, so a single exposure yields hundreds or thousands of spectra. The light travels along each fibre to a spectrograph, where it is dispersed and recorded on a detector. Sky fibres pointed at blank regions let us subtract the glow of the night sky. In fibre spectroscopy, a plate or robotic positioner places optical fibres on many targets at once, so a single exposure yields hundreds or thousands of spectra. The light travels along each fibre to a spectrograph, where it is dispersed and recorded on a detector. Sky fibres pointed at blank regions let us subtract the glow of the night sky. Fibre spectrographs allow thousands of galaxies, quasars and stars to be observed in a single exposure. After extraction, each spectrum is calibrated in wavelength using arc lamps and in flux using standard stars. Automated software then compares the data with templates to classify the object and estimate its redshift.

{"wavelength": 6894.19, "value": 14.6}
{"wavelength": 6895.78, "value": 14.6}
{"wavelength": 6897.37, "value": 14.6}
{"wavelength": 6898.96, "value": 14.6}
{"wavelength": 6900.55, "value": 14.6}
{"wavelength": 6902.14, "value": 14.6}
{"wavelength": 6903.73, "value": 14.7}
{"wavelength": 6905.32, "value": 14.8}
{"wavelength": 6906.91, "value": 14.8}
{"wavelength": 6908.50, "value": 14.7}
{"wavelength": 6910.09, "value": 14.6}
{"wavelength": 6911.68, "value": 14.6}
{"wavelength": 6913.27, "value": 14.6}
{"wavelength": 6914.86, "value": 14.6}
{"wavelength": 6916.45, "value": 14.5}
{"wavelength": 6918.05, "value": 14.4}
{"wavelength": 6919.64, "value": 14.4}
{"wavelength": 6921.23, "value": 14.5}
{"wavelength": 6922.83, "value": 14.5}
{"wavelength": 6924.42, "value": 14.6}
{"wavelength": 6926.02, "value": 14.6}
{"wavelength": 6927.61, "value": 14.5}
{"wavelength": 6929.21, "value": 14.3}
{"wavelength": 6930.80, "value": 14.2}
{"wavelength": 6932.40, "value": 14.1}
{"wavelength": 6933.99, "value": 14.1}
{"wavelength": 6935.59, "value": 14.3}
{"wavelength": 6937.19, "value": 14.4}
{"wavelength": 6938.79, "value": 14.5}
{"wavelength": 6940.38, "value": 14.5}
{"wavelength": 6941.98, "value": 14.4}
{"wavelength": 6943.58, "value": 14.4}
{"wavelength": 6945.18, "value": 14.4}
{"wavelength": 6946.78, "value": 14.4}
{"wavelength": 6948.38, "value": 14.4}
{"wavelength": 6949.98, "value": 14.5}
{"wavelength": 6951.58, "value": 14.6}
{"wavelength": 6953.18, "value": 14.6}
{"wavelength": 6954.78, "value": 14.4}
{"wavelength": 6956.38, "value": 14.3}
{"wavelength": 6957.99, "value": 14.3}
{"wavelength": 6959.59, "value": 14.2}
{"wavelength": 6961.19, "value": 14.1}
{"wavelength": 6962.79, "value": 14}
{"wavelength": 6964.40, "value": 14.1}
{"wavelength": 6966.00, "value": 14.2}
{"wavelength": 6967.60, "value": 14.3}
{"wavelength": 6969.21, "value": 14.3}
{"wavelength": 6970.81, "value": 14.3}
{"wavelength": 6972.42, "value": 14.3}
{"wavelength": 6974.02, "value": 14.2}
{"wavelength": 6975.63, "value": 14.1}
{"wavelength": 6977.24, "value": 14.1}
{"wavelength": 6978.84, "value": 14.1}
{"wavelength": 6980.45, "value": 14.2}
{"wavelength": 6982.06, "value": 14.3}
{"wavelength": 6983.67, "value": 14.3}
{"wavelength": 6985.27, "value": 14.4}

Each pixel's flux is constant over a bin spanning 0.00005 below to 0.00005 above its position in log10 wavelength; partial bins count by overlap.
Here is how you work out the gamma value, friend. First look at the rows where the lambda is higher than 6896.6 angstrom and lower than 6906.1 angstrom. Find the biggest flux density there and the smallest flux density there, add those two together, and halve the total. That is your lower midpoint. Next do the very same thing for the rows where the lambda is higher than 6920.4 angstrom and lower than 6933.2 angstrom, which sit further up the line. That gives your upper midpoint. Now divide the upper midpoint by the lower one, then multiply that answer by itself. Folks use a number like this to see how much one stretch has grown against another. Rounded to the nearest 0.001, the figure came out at 0.953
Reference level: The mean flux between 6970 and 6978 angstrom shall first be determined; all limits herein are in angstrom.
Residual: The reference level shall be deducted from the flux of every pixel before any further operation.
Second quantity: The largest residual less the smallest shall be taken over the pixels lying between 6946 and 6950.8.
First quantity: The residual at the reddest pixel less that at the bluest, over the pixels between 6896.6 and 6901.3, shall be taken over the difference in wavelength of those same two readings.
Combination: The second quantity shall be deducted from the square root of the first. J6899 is -0.100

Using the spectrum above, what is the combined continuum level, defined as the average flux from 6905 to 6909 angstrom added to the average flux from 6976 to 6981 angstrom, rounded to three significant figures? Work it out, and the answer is 28.9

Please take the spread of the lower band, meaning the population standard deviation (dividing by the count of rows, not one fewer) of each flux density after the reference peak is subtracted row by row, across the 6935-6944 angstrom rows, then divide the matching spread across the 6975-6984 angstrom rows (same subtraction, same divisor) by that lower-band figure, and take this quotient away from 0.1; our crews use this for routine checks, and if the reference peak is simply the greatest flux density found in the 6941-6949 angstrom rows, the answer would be -1.21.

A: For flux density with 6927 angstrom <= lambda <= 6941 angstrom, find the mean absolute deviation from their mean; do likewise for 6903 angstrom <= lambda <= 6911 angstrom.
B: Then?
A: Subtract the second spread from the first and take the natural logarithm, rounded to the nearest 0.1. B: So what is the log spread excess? -2.6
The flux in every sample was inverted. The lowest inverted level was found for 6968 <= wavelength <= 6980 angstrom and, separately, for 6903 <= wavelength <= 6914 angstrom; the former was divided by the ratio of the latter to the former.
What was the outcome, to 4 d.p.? 0.0724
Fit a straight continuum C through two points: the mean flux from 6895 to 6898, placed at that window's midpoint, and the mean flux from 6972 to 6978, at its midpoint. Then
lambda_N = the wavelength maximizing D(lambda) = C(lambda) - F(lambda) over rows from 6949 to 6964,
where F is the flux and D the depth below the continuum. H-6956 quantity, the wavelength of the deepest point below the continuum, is 6962.79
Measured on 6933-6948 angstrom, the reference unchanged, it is 6933.99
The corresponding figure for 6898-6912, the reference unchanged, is 6898.96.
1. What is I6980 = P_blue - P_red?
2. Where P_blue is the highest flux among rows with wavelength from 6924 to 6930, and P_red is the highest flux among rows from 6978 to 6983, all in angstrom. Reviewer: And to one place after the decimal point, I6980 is 0.3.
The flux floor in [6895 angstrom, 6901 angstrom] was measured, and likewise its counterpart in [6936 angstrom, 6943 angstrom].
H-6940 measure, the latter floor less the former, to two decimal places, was -0.20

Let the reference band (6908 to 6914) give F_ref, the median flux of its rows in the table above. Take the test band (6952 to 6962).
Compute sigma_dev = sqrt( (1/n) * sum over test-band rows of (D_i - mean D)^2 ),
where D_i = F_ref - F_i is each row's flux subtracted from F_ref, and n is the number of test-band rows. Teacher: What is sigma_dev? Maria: 0.16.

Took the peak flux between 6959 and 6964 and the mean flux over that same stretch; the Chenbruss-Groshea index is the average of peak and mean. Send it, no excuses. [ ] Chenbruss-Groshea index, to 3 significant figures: 14.1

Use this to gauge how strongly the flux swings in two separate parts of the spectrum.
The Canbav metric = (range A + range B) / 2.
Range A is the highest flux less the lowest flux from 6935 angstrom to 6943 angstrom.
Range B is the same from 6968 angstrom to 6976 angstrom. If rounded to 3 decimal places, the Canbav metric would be 0.200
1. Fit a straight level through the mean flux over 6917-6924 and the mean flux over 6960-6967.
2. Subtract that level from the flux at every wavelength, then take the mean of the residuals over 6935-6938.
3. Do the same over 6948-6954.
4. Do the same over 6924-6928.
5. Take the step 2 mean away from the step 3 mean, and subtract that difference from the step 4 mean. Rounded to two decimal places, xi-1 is -0.13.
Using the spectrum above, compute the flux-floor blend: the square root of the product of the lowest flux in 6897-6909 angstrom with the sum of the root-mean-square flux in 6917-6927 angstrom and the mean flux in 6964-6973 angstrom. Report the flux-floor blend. 20.5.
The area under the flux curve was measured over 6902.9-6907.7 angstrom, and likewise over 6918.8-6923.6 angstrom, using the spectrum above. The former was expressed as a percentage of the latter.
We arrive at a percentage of 102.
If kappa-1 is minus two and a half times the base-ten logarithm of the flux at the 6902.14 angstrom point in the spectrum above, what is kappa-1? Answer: -2.91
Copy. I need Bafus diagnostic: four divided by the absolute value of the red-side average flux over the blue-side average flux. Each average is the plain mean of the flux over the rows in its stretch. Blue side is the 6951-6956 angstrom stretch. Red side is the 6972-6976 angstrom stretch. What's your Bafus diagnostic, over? 4.09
